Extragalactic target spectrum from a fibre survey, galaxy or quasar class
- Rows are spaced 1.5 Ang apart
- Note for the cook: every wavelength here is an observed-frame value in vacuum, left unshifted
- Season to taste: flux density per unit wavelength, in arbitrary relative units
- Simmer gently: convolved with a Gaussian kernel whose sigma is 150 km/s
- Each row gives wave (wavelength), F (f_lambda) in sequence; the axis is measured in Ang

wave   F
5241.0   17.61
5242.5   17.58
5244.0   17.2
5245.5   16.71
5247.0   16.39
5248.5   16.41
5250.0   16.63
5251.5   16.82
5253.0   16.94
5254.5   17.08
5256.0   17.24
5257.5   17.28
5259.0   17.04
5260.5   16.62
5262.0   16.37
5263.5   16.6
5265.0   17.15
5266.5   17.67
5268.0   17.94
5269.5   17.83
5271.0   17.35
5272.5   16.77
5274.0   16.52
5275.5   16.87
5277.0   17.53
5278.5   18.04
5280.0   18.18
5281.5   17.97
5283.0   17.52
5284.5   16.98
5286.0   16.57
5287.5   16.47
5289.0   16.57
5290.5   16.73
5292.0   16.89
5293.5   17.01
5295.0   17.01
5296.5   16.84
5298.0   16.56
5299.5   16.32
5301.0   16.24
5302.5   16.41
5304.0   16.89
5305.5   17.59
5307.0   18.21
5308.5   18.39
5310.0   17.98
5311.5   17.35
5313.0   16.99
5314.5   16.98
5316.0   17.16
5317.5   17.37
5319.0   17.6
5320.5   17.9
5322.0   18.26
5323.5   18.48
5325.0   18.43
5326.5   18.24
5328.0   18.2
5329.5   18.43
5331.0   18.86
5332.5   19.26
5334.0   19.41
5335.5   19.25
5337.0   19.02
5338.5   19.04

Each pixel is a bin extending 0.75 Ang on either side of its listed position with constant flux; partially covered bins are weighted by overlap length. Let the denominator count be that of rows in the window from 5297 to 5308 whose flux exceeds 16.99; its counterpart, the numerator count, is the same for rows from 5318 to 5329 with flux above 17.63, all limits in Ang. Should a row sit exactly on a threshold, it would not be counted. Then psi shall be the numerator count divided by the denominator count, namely 3.0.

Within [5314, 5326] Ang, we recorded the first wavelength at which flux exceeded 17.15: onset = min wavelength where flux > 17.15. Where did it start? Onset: 5316.0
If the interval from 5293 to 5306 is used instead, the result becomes 5305.5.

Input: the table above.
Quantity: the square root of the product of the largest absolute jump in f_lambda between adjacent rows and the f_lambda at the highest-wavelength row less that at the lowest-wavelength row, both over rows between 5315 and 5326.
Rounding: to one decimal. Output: 0.7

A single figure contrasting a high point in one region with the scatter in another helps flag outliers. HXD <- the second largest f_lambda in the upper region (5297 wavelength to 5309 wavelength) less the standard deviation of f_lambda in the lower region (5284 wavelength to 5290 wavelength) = 18.0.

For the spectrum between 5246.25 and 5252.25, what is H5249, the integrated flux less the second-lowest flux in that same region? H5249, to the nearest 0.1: 83.0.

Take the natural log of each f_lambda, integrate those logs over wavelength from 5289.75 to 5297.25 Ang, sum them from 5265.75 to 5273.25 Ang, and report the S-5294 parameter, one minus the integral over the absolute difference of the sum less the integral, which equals -2.08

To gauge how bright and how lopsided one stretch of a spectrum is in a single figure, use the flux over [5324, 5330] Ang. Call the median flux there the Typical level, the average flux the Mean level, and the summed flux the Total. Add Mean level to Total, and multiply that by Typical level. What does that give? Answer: 1680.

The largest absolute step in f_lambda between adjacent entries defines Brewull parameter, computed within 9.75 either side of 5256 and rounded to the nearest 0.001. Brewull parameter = 0.550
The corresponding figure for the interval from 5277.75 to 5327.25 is 0.700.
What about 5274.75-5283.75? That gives 0.660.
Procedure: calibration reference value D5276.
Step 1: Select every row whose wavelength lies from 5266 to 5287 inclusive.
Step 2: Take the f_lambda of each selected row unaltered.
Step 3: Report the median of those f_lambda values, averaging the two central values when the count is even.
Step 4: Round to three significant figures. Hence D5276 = 17.5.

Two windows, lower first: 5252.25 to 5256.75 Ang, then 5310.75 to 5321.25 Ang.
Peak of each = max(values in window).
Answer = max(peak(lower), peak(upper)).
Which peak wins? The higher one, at 17.90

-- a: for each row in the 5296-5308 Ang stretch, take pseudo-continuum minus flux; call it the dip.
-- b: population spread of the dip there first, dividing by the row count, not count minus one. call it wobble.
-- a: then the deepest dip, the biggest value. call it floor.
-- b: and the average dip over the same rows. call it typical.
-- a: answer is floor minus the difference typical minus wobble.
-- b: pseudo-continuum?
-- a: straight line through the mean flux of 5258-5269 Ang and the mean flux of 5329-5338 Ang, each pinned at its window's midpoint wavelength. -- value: 1.2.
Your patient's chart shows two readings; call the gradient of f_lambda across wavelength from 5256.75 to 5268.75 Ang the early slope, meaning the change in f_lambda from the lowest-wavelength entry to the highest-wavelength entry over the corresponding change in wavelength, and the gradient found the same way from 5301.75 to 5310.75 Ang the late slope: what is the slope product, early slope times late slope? 0.013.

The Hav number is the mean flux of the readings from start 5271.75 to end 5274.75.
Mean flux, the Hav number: 16.6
